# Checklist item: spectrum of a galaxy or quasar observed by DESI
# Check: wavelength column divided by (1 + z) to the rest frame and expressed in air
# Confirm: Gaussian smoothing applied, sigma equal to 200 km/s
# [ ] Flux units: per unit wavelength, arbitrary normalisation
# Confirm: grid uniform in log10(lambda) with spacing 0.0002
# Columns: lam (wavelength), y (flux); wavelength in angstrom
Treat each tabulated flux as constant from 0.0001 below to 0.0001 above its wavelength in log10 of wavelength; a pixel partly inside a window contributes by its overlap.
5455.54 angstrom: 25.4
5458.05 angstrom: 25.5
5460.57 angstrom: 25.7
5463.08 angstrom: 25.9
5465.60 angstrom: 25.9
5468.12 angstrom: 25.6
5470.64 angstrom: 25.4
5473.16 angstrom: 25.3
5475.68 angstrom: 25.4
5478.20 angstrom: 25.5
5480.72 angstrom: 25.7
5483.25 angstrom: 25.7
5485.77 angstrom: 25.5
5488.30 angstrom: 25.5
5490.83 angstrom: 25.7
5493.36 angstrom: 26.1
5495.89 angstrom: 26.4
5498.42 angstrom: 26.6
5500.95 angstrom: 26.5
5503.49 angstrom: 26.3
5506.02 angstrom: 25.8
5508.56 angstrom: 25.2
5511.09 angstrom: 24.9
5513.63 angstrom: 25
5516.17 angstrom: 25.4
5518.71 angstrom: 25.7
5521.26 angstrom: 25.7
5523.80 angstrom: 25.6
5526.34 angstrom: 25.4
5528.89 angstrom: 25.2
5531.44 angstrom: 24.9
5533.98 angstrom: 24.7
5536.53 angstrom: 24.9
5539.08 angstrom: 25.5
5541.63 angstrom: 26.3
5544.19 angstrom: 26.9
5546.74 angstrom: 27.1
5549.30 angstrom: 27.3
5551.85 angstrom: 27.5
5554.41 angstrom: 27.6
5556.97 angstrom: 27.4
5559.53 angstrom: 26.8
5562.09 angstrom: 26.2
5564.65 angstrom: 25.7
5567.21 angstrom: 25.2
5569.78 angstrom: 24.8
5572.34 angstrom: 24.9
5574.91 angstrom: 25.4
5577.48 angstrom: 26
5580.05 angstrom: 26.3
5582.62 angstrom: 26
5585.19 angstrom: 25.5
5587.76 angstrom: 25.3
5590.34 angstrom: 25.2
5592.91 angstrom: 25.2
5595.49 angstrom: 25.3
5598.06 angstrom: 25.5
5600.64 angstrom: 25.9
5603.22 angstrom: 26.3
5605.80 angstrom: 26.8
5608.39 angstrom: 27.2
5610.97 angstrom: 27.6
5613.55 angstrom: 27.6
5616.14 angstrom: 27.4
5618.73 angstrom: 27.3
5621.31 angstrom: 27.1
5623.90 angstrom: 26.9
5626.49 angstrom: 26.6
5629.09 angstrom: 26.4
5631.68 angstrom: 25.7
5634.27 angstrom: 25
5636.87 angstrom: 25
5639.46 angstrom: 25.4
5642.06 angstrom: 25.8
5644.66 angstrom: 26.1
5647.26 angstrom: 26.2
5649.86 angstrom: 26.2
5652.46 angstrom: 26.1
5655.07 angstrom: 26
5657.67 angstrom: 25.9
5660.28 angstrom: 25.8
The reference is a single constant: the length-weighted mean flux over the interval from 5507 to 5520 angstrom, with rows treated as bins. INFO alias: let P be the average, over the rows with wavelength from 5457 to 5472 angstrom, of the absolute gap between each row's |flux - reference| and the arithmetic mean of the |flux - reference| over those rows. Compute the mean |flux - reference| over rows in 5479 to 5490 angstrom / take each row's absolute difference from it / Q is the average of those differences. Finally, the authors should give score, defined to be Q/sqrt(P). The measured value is 0.24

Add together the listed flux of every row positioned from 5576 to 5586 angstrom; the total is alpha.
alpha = 104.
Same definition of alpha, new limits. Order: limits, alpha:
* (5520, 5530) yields 102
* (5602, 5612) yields 108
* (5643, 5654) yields 105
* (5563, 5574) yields 101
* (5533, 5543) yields 101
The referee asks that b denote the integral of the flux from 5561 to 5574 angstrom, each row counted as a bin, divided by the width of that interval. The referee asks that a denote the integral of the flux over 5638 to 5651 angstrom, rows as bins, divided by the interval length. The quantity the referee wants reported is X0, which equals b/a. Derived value 0.98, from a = 25.9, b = 25.4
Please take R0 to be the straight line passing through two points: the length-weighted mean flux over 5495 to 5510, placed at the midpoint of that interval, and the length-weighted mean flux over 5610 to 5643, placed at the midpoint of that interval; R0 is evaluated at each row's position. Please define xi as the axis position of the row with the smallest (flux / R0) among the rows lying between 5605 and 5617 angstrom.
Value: 5605.80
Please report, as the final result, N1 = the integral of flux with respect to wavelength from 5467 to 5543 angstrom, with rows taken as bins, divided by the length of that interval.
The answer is 25.6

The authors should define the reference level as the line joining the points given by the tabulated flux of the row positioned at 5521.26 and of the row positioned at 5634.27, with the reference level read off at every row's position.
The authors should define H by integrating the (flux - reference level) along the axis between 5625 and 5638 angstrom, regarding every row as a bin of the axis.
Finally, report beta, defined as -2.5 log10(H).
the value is -2.5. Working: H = 10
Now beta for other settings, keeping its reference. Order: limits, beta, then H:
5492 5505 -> -2.1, 7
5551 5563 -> -3.2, 20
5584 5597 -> 1.0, 0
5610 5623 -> -3.7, 30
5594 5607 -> -2.4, 10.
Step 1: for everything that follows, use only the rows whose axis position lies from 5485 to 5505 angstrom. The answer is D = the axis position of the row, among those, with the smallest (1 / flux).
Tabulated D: 5498.42 angstrom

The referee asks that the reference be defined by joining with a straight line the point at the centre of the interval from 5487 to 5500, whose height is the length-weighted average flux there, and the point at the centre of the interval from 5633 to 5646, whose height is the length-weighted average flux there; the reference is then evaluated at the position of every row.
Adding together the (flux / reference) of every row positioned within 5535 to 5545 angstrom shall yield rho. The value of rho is 4.00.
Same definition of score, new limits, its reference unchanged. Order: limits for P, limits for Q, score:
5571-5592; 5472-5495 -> 0.31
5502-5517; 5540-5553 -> 0.64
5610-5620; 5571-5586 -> 0.86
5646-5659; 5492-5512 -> 1.20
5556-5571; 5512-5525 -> 0.14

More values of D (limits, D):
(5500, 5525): 5500.95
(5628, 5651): 5629.09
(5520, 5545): 5544.19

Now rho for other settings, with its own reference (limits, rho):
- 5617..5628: 4.23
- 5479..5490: 3.92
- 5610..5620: 4.30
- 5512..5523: 3.92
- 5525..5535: 3.87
